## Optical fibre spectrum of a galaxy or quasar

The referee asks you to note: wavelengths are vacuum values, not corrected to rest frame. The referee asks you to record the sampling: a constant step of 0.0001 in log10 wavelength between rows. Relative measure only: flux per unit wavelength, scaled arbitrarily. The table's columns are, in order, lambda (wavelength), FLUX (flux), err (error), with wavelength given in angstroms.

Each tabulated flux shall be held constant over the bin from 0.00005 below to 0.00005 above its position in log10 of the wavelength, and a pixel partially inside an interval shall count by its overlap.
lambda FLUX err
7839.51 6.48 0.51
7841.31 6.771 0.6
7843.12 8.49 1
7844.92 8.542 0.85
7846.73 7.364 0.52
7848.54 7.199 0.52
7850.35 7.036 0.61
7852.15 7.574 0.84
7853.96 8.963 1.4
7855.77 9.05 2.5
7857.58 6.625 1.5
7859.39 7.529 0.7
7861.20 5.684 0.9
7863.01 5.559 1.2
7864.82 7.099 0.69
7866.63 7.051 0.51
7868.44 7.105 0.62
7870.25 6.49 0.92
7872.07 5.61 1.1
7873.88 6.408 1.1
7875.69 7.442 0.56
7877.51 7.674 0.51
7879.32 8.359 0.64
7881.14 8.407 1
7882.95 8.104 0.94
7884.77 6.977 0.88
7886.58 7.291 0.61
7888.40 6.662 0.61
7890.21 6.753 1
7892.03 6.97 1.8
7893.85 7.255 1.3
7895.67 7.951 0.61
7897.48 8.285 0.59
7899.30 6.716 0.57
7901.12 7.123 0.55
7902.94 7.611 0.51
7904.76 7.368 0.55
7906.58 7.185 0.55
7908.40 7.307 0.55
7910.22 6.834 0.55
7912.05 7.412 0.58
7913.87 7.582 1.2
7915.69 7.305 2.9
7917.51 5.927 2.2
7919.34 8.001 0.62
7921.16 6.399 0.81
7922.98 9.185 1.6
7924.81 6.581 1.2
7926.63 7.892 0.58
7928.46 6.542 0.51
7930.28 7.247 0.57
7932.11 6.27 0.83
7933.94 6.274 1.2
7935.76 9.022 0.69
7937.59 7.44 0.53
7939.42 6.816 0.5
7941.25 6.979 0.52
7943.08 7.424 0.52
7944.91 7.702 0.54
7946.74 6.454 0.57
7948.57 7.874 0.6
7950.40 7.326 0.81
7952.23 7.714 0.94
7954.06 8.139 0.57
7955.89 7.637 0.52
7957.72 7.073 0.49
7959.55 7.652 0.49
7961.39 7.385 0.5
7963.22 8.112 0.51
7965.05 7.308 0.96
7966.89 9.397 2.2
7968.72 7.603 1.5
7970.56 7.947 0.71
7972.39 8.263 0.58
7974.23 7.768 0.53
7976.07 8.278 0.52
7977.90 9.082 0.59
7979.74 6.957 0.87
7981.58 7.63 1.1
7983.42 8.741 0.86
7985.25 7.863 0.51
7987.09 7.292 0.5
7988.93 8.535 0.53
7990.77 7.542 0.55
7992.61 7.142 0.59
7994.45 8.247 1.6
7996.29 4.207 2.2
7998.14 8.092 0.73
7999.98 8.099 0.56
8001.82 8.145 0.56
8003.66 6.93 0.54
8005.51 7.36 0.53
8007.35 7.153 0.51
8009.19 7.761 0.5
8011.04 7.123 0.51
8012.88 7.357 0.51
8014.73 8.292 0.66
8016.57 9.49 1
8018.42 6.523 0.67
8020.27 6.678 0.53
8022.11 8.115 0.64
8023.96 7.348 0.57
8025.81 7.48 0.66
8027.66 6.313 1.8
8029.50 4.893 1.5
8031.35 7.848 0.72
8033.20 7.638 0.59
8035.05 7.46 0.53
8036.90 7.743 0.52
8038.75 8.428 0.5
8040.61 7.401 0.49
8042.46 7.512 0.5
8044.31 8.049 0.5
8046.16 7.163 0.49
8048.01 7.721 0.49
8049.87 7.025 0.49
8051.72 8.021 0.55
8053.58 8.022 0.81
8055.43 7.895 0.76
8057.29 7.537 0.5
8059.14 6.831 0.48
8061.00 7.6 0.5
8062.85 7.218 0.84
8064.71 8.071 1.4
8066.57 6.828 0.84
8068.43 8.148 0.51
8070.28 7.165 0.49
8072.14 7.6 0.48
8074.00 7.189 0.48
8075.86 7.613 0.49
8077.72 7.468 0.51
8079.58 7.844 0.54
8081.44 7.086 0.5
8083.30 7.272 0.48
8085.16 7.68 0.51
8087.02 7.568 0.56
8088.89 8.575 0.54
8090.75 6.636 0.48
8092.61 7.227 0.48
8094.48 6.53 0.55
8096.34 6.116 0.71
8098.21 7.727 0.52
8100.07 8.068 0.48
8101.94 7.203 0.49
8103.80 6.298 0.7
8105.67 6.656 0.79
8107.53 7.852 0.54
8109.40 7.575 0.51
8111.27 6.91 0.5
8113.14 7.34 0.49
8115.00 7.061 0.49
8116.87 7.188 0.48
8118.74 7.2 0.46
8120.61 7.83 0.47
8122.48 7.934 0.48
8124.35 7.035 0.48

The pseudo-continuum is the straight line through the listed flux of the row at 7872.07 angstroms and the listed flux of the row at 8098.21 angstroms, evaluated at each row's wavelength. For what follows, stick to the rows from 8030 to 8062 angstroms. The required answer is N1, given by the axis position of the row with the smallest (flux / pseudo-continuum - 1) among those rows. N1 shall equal 8059.14 angstroms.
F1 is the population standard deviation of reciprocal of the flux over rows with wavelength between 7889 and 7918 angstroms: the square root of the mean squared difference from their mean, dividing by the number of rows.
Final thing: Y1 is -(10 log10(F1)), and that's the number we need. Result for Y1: 19.8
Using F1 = 0.011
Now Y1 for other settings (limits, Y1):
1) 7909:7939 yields 17.7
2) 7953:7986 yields 20.1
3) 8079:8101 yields 18.9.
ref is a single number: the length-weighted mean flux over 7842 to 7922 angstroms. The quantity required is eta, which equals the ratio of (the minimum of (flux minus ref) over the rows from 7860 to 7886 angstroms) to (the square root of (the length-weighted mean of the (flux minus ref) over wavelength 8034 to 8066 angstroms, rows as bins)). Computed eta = -2.9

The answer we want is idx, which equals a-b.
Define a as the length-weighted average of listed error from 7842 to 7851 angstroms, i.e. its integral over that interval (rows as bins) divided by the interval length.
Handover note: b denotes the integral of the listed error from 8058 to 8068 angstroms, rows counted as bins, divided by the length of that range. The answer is -0.09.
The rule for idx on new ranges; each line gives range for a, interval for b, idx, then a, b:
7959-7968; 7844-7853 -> 0.29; 0.96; 0.67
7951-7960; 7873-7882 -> -0.14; 0.62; 0.76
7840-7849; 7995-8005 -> -0.23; 0.70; 0.93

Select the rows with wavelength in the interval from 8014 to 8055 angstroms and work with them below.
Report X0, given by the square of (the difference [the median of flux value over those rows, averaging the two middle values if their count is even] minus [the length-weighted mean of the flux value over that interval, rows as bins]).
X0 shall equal 0.0043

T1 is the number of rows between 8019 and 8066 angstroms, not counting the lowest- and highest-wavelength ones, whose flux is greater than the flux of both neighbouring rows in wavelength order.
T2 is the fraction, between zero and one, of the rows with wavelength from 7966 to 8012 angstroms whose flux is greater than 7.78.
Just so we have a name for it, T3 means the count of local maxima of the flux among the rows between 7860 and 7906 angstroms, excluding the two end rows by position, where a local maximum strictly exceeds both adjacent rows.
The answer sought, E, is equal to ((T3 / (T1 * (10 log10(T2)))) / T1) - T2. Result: -0.51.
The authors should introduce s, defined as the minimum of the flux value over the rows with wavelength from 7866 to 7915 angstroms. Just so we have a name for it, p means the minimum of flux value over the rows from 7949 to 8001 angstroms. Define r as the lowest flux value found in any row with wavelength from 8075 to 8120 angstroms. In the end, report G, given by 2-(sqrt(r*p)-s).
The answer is 2.5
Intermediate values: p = 4.207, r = 6.116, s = 5.61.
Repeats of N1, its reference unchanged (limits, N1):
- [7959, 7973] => 7965.05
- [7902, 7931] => 7917.51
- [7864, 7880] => 7872.07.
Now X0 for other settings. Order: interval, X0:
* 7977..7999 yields 0.0199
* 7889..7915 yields 0.0005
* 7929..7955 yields 0.0026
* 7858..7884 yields 0.0054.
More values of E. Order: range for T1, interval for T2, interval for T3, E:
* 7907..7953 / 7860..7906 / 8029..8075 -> -0.22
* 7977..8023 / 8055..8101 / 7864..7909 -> -0.26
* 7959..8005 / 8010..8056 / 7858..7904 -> -0.38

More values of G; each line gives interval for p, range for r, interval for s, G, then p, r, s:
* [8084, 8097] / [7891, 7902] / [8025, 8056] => 0.5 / 6.116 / 6.716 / 4.893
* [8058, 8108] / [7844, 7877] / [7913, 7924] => 2.1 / 6.116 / 5.559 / 5.927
